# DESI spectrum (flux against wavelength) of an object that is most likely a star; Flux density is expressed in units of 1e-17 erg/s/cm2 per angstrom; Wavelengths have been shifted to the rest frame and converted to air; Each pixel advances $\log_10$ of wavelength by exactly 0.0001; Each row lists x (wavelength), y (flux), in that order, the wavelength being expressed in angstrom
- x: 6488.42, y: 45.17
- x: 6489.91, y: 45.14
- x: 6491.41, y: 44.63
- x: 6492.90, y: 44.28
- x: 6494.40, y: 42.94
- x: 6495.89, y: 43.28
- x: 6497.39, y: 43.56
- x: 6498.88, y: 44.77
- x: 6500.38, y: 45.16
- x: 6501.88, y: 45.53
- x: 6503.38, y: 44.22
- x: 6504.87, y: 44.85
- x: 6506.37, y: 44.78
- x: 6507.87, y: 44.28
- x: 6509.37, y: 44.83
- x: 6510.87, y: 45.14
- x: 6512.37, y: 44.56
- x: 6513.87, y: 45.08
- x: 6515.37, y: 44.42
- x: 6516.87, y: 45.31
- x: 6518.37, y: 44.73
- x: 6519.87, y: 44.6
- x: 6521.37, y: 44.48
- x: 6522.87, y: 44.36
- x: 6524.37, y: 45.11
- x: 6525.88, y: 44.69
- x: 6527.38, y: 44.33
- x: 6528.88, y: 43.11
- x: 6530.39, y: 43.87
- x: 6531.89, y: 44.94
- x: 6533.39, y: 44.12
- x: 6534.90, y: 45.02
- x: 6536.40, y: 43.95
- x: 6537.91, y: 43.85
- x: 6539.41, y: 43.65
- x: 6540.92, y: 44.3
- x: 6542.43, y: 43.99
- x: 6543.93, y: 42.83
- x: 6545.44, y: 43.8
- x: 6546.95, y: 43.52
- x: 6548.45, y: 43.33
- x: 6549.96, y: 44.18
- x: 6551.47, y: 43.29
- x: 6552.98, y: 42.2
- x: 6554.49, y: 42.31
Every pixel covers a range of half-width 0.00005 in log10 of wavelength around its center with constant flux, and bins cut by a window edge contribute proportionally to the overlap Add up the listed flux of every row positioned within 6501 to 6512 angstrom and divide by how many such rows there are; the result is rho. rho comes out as 44.8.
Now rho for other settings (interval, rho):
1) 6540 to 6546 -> 43.7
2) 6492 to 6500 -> 43.8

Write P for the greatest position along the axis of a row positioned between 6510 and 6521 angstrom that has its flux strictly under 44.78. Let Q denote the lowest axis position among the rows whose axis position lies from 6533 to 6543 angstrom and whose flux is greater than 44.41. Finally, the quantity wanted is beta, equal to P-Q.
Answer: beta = -15.0 angstrom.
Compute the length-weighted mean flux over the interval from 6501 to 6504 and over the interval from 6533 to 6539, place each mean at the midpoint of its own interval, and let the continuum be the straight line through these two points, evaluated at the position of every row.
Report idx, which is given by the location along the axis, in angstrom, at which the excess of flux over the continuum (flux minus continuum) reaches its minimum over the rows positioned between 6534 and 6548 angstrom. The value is 6543.93 angstrom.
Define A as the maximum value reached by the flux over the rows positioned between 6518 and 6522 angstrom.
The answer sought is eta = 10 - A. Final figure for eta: -34.7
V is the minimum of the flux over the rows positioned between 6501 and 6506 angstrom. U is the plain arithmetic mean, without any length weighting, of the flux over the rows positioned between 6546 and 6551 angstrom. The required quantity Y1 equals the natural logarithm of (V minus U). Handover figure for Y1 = -0.6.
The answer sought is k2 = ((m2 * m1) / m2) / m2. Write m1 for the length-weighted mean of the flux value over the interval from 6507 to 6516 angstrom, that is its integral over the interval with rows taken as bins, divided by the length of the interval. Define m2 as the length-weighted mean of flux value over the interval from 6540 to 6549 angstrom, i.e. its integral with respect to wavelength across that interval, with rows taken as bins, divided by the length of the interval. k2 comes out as 1.02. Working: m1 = 44.7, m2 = 43.6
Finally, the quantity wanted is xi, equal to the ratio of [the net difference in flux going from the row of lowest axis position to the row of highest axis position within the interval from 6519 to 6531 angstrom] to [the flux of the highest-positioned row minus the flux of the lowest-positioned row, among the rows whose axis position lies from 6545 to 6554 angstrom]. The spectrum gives 0.5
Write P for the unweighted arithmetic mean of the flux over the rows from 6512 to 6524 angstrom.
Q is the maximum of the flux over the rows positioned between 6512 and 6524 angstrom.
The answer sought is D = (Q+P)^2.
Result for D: 8100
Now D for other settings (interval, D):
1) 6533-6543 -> 7947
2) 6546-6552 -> 7702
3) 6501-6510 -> 8150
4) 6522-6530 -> 7998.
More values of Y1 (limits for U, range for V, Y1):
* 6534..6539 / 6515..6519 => -1.9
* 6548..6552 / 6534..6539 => -1.4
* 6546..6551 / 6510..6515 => -0.1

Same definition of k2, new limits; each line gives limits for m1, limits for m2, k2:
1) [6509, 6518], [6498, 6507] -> 1.00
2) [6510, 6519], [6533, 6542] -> 1.02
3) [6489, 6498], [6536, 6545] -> 1.01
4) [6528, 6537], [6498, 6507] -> 0.98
